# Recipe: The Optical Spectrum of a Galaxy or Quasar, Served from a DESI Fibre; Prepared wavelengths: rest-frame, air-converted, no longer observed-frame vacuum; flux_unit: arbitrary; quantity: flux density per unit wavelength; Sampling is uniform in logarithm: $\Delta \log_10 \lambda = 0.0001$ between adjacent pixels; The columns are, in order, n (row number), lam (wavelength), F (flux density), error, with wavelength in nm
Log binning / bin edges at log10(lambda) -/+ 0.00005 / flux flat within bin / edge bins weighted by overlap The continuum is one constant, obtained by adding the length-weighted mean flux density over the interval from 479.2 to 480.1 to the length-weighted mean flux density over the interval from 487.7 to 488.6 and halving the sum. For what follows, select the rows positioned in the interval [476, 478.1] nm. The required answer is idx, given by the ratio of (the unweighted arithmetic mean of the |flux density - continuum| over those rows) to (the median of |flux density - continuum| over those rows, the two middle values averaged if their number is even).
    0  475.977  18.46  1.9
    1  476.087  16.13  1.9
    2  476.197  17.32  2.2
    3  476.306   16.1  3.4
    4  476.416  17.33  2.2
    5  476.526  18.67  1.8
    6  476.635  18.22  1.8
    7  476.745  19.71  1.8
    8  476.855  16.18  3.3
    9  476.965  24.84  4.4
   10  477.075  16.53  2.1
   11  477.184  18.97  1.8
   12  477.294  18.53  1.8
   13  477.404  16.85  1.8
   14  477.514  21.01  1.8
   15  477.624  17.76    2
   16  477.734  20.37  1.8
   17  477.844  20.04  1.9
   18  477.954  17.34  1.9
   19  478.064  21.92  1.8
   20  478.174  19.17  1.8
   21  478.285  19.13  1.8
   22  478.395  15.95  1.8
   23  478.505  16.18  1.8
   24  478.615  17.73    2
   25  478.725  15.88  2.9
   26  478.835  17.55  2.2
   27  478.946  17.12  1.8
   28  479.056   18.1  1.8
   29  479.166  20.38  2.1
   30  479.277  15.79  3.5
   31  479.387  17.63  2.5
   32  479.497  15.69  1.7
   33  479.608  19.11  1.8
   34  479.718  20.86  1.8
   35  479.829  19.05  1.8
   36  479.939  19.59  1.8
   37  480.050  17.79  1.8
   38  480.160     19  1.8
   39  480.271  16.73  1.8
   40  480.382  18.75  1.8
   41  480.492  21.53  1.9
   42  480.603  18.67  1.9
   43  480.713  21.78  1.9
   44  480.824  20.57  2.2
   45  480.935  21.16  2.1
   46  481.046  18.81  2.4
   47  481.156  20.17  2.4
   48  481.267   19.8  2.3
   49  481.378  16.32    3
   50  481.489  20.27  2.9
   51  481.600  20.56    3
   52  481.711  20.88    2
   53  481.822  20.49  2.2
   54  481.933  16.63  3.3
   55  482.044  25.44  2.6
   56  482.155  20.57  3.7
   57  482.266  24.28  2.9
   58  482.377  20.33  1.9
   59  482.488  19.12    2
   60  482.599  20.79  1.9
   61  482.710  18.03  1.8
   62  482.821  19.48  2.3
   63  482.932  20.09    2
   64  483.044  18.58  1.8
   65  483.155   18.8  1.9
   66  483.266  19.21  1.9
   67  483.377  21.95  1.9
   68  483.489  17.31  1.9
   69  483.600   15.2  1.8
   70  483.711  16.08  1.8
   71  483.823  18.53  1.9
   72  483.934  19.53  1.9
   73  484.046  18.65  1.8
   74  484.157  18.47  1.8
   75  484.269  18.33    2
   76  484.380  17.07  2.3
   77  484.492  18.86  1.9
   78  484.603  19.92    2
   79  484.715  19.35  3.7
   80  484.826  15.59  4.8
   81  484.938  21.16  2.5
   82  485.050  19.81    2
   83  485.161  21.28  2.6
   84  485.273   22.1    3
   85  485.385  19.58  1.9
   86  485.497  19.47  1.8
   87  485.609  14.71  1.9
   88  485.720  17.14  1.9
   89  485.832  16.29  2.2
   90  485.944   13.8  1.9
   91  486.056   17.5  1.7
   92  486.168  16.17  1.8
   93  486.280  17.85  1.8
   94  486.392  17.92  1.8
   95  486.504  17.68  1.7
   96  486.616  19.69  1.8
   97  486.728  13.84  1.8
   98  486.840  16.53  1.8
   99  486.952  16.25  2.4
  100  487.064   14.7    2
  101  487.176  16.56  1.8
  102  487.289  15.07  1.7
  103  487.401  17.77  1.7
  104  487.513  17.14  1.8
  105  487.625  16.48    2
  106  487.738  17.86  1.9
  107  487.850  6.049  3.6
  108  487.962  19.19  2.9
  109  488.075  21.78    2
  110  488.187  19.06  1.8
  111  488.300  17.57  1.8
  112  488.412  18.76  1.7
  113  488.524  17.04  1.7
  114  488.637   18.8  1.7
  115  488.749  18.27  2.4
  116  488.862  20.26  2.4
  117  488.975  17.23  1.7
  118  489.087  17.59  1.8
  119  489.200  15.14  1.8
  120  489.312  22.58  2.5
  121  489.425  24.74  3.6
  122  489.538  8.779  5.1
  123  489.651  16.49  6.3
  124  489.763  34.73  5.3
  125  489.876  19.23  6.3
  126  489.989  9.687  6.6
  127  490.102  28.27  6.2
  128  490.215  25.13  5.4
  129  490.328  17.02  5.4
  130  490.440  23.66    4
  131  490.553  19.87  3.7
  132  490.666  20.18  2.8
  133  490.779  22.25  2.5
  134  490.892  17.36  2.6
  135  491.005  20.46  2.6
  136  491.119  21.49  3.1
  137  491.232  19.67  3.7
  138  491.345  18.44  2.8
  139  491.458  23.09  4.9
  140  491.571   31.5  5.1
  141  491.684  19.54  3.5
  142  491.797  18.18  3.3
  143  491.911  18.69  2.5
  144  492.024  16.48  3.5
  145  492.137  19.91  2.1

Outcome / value 1.4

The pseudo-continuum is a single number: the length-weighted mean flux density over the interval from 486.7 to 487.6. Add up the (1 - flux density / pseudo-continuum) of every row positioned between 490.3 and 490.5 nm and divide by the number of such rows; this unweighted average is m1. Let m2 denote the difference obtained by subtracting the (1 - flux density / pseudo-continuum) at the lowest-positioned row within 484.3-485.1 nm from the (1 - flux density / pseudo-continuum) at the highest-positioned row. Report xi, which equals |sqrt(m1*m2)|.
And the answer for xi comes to 0.21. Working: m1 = -0.27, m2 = -0.17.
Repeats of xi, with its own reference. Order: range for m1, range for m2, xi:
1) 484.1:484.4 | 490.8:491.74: 0.13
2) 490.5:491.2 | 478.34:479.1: 0.19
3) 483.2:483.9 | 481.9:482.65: 0.18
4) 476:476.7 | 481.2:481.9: 0.06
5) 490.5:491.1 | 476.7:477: 0.28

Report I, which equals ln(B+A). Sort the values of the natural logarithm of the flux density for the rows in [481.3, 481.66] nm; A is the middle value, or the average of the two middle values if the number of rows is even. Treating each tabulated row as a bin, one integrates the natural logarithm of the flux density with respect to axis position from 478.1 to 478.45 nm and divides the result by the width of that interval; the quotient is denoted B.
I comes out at 1.776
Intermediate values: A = 3.01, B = 2.90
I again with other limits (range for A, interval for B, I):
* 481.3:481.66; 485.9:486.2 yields 1.752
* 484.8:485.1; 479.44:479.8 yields 1.775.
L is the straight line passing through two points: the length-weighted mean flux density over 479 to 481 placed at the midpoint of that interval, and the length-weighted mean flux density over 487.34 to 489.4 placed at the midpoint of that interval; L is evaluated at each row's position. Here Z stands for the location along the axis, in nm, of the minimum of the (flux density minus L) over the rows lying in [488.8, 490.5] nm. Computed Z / 489.538 nm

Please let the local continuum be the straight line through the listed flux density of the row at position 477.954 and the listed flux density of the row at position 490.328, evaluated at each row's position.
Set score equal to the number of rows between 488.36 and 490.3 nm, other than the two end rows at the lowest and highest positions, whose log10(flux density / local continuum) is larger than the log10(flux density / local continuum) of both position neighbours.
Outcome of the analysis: 6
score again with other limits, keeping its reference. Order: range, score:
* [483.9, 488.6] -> 13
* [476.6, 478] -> 5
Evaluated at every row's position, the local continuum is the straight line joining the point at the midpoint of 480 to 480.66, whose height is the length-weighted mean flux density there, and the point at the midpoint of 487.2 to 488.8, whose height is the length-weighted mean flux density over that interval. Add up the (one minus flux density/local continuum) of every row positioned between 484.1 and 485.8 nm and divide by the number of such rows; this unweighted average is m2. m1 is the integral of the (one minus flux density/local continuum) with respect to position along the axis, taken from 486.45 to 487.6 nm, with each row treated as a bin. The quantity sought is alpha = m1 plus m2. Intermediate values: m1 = 0.06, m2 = -0.06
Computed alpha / 0.00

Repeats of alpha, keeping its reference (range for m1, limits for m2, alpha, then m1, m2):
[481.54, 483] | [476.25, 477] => -0.13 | -0.17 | 0.04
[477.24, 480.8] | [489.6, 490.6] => -0.19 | 0.09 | -0.29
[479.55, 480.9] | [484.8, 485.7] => -0.13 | -0.05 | -0.08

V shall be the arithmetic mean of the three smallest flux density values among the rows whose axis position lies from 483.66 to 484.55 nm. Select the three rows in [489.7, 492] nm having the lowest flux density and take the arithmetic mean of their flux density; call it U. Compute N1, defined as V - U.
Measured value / 2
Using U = 15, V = 17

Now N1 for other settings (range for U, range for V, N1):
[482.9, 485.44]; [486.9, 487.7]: 0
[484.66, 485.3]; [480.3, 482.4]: -1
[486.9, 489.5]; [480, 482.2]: 5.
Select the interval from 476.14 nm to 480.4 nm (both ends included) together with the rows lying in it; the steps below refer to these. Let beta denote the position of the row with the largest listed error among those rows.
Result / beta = 476.965 nm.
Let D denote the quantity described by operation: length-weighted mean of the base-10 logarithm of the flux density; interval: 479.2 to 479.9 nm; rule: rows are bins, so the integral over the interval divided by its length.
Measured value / 1.26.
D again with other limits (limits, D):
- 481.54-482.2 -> 1.31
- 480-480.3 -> 1.25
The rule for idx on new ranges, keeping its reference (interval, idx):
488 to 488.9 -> 1.3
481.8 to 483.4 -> 1.1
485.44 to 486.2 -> 1.2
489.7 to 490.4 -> 1.0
